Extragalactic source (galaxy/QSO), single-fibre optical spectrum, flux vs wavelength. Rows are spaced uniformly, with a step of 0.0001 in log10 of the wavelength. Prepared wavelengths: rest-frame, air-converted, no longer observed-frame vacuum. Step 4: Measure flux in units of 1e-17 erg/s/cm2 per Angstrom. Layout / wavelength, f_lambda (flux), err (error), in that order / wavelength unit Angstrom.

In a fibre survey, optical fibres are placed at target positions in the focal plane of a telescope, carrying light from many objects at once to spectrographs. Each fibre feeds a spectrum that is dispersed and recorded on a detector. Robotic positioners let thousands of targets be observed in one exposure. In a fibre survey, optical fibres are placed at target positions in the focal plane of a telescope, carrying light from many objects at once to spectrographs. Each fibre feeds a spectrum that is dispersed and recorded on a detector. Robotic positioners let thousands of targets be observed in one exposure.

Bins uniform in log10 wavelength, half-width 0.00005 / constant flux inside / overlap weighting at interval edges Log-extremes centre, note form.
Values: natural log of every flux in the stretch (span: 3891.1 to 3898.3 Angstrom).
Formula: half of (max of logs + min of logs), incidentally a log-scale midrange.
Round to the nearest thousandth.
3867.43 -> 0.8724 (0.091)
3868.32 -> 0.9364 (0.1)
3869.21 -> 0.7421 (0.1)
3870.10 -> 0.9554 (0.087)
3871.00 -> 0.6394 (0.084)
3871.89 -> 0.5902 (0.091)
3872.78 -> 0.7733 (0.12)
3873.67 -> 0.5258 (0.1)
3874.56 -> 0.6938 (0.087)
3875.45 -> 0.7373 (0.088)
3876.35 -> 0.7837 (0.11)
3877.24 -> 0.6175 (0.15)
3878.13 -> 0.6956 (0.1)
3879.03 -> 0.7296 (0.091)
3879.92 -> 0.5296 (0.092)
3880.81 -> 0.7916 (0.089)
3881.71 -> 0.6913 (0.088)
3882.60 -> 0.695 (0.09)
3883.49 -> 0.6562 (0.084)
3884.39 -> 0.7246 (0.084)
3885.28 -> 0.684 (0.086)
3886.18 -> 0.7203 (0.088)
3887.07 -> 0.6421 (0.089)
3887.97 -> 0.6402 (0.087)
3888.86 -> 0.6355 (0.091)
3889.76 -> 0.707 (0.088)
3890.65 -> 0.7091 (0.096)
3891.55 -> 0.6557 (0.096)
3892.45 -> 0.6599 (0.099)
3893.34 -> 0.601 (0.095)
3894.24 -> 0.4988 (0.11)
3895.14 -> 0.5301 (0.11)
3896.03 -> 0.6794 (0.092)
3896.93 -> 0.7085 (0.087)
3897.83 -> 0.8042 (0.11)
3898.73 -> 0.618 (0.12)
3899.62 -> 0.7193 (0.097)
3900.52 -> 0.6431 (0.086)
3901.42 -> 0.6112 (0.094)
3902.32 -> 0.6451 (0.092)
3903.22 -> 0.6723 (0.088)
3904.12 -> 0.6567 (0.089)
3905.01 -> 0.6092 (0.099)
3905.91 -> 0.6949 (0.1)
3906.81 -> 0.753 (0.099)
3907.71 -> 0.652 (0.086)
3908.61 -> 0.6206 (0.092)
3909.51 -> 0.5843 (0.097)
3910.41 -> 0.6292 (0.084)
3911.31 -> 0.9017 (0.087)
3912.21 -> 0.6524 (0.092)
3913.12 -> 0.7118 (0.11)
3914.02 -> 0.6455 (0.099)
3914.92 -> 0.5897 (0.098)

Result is -0.457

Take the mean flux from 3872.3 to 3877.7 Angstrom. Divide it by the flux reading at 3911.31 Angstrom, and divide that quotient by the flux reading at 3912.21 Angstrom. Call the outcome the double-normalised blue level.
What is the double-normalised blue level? 1.17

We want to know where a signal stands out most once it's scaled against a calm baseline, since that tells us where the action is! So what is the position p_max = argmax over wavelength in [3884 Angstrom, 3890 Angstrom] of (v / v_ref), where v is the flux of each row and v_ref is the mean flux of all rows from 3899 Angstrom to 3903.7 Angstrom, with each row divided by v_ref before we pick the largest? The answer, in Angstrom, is 3884.39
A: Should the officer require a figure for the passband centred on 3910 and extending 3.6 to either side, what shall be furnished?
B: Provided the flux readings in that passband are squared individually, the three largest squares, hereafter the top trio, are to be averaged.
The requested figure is 0.63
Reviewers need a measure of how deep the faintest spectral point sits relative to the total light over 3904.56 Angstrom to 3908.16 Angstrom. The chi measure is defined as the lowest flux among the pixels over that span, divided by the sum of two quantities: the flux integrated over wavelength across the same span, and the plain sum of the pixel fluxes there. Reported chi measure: 0.118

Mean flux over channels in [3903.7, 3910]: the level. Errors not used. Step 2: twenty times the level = 13.1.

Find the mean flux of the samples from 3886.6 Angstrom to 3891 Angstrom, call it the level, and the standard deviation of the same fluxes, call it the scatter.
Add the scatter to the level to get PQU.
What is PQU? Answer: 0.70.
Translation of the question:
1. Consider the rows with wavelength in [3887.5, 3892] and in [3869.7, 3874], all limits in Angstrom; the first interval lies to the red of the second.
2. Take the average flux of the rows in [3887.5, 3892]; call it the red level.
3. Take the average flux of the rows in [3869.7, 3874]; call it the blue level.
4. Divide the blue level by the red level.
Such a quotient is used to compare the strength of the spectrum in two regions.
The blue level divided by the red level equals 1.04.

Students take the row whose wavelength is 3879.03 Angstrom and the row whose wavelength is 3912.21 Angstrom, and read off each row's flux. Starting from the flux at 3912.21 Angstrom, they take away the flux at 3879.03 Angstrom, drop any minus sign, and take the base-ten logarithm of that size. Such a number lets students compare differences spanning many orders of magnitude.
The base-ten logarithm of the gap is -1.11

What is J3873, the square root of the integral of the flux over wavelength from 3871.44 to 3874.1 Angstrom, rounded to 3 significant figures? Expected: 1.30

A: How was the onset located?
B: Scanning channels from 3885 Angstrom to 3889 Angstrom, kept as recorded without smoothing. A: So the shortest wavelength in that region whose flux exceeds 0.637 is 3885.28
